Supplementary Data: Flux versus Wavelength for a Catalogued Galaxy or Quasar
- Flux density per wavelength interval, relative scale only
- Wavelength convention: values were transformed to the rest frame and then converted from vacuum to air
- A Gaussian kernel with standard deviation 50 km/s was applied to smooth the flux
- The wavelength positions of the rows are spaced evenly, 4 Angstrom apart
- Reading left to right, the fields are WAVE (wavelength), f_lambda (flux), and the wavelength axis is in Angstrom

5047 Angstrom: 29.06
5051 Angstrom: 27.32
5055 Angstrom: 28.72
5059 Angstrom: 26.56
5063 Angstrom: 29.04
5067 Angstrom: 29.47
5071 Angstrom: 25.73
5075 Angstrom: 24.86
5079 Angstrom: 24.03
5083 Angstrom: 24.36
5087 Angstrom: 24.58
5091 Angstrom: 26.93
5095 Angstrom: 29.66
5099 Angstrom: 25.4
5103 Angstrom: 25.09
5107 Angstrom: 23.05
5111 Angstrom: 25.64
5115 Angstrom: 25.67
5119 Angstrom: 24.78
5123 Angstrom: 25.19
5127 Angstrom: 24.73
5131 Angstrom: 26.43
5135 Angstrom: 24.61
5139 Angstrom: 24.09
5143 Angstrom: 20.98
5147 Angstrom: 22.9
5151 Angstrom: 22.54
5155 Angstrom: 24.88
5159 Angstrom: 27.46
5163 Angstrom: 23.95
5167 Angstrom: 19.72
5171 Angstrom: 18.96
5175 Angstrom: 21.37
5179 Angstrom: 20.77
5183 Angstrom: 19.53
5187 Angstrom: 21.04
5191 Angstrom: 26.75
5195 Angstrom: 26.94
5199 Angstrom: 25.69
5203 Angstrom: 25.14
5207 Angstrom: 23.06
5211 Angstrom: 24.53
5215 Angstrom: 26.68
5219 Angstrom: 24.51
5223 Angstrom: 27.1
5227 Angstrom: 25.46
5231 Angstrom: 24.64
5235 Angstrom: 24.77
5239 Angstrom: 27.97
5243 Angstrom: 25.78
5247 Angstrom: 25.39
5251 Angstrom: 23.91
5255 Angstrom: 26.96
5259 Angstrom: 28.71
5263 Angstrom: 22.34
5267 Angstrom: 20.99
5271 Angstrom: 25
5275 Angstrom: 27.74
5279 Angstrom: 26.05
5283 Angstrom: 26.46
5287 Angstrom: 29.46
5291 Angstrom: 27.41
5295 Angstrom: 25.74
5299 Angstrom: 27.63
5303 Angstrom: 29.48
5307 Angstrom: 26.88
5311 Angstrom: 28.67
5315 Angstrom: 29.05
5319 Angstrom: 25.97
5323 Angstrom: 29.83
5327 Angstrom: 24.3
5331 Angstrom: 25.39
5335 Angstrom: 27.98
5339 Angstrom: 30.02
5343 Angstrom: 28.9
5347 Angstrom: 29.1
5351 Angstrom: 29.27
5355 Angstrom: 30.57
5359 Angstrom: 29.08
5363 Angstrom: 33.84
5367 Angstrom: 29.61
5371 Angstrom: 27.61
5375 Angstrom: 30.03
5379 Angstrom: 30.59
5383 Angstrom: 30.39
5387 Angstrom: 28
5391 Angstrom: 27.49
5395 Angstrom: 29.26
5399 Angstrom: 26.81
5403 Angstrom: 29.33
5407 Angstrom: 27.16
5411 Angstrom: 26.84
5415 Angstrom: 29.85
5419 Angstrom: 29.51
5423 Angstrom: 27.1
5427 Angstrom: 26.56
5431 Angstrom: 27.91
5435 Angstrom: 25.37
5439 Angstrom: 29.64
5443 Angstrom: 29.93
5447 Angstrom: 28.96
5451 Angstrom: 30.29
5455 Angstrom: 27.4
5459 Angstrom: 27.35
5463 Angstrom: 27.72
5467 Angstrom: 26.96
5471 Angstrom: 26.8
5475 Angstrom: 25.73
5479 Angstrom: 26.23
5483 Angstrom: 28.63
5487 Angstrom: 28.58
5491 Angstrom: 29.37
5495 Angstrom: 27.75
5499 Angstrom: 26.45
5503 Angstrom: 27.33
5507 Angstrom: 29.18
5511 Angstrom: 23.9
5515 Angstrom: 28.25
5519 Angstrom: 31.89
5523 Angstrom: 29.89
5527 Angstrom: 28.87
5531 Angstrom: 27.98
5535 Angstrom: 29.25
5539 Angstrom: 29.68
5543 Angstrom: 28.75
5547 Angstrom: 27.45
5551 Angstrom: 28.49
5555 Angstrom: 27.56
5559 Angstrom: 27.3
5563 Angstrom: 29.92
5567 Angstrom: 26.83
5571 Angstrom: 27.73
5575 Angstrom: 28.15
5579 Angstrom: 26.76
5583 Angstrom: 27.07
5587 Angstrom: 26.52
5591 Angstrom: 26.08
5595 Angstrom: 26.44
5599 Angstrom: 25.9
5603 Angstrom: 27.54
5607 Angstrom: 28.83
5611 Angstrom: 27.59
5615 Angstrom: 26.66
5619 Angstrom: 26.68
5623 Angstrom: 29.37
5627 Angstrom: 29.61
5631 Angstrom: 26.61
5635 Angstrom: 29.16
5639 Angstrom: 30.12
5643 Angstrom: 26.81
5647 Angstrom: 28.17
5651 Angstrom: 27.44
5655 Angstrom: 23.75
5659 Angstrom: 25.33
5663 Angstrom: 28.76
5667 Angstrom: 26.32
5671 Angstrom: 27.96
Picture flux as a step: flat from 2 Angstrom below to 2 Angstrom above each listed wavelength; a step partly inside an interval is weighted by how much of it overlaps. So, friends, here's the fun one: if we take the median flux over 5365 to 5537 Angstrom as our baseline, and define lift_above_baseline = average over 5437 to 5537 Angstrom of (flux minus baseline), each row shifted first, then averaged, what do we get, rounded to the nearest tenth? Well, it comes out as 0.2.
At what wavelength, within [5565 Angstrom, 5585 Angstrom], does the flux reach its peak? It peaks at 5575 Angstrom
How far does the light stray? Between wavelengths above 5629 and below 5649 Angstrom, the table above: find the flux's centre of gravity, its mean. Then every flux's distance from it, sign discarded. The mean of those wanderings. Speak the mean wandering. 1.17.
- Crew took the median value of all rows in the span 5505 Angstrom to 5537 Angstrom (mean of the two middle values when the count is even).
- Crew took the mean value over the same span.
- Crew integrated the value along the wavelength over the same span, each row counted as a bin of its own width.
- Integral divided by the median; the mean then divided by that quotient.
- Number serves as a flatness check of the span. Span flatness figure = 0.91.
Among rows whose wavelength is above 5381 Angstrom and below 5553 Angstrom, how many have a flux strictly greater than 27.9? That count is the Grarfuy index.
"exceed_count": 24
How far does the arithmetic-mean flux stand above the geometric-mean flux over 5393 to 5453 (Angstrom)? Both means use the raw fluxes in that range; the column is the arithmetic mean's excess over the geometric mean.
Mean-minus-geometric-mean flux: 0.040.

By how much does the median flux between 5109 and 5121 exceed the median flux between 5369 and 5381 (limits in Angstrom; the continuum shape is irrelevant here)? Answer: -4.4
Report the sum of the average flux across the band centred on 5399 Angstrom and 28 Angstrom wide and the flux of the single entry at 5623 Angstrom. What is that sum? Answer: 57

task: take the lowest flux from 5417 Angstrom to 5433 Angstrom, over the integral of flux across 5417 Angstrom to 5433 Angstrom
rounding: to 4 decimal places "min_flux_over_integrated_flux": 0.0598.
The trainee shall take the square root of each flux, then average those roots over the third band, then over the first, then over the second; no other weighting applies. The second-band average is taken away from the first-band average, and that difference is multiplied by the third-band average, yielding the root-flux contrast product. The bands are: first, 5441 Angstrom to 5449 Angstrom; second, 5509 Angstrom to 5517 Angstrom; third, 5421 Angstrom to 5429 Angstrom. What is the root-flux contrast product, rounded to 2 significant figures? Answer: 1.7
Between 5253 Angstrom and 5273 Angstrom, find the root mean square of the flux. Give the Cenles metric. 24.96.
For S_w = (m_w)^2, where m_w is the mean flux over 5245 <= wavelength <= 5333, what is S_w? 703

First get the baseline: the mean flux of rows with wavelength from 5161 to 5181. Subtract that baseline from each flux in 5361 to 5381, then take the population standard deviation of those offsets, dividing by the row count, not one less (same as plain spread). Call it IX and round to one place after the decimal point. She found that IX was 2.0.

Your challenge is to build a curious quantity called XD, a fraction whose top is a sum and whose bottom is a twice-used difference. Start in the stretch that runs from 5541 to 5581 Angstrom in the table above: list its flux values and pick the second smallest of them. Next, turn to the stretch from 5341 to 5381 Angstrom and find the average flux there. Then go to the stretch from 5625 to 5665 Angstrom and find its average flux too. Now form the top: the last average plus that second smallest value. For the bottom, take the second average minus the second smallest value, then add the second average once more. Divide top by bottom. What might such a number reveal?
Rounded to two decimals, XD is 1.65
